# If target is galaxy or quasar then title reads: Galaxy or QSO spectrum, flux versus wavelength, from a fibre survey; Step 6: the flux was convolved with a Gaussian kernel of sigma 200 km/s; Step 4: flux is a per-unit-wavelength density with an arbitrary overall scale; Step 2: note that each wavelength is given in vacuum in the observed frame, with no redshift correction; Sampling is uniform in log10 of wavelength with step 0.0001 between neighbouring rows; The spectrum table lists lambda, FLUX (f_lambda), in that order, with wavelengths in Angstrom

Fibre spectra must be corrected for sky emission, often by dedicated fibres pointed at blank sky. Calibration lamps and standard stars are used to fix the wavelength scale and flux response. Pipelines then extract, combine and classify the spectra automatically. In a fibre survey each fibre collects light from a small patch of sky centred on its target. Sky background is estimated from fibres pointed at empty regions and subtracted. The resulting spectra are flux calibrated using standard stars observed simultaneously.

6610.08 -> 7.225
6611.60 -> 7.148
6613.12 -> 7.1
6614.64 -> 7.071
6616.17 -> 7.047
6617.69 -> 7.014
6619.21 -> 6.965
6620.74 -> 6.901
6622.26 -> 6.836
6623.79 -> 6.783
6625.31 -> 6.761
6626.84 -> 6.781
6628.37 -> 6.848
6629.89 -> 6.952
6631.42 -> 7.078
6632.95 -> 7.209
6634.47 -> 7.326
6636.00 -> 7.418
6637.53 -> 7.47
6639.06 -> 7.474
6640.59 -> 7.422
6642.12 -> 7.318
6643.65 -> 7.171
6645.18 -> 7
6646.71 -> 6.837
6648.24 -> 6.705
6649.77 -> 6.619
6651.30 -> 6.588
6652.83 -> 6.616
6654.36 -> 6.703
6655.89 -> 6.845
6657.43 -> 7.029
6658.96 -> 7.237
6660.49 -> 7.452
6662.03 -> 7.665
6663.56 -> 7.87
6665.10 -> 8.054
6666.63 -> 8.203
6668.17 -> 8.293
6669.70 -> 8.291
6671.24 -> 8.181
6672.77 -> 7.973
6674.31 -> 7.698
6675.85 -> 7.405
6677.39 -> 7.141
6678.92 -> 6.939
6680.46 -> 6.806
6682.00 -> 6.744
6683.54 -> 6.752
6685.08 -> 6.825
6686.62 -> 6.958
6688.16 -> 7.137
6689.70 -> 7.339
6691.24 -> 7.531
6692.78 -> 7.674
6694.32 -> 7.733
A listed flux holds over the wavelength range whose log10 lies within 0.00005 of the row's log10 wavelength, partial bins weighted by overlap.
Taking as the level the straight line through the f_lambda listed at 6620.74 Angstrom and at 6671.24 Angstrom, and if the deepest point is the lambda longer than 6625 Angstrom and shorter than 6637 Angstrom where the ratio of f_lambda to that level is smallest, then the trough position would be 6626.84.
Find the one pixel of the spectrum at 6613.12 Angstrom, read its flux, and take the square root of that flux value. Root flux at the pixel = 2.66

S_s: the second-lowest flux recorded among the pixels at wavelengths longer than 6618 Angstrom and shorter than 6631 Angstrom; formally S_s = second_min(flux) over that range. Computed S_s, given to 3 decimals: 6.781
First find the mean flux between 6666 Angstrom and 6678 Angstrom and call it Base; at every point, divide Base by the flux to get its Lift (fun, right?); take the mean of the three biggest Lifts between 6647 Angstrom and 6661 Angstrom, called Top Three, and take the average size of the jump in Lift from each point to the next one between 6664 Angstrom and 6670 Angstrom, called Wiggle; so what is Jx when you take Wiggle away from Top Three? 1.19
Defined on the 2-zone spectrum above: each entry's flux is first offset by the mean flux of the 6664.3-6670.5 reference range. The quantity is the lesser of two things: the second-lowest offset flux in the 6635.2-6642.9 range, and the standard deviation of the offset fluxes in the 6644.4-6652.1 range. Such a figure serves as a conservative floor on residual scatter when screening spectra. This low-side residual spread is -0.79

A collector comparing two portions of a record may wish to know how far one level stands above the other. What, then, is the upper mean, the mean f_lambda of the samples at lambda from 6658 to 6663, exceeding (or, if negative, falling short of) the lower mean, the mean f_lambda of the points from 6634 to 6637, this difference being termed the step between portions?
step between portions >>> 0.08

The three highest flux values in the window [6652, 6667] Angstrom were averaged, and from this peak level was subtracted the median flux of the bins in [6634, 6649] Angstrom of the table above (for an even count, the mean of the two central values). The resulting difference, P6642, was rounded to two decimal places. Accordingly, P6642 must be 0.72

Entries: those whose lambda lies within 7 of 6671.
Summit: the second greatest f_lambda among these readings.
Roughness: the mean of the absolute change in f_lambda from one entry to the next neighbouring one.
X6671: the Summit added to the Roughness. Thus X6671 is 8.5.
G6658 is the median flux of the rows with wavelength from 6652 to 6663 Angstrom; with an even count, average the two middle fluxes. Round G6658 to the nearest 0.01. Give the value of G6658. 7.03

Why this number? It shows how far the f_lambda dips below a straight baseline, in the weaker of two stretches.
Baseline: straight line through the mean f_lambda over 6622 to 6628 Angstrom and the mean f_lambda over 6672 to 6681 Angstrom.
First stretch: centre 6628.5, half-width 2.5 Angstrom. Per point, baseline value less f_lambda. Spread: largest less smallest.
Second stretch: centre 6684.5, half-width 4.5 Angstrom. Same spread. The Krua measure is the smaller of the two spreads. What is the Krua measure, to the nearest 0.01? 0.14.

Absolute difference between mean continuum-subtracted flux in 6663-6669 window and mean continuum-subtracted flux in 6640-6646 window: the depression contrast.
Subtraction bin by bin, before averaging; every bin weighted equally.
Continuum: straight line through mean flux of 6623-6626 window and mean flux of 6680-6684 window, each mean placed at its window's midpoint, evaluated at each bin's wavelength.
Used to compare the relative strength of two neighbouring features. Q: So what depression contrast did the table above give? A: 0.9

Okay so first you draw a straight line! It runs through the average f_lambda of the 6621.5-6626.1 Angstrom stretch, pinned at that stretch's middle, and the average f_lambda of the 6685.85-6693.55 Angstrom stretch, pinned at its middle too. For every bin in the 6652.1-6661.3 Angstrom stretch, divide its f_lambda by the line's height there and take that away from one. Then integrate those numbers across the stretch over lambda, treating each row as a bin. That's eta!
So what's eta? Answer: 0.10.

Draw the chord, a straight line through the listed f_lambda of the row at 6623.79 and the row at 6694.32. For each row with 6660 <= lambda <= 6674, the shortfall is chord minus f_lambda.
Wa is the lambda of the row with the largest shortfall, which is 6660.49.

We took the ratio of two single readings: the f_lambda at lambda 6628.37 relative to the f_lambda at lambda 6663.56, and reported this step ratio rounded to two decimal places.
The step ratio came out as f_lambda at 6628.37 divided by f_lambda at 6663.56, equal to 0.87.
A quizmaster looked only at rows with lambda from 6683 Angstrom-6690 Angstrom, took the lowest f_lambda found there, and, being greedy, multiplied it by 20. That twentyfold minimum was 135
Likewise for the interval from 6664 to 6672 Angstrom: 161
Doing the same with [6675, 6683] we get 135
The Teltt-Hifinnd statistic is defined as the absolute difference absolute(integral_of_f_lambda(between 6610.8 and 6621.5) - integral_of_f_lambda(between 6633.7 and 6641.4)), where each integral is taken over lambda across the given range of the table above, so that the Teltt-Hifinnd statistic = 18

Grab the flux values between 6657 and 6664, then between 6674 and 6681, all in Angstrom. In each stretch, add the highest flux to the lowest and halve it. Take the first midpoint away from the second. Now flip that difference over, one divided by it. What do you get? -5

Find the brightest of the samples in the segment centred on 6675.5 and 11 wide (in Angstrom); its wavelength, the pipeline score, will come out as 6671.24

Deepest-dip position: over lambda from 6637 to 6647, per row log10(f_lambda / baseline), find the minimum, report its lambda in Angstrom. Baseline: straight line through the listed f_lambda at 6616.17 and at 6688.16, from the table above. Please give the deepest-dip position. 6646.71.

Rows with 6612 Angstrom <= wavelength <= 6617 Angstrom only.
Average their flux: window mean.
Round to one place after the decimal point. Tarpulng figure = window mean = 7.1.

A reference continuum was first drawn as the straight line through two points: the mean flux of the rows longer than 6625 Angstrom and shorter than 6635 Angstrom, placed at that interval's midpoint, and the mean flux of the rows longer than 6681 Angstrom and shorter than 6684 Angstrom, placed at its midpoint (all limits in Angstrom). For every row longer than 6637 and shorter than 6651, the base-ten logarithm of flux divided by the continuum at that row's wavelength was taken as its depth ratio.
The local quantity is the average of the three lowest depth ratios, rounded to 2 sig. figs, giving -0.012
